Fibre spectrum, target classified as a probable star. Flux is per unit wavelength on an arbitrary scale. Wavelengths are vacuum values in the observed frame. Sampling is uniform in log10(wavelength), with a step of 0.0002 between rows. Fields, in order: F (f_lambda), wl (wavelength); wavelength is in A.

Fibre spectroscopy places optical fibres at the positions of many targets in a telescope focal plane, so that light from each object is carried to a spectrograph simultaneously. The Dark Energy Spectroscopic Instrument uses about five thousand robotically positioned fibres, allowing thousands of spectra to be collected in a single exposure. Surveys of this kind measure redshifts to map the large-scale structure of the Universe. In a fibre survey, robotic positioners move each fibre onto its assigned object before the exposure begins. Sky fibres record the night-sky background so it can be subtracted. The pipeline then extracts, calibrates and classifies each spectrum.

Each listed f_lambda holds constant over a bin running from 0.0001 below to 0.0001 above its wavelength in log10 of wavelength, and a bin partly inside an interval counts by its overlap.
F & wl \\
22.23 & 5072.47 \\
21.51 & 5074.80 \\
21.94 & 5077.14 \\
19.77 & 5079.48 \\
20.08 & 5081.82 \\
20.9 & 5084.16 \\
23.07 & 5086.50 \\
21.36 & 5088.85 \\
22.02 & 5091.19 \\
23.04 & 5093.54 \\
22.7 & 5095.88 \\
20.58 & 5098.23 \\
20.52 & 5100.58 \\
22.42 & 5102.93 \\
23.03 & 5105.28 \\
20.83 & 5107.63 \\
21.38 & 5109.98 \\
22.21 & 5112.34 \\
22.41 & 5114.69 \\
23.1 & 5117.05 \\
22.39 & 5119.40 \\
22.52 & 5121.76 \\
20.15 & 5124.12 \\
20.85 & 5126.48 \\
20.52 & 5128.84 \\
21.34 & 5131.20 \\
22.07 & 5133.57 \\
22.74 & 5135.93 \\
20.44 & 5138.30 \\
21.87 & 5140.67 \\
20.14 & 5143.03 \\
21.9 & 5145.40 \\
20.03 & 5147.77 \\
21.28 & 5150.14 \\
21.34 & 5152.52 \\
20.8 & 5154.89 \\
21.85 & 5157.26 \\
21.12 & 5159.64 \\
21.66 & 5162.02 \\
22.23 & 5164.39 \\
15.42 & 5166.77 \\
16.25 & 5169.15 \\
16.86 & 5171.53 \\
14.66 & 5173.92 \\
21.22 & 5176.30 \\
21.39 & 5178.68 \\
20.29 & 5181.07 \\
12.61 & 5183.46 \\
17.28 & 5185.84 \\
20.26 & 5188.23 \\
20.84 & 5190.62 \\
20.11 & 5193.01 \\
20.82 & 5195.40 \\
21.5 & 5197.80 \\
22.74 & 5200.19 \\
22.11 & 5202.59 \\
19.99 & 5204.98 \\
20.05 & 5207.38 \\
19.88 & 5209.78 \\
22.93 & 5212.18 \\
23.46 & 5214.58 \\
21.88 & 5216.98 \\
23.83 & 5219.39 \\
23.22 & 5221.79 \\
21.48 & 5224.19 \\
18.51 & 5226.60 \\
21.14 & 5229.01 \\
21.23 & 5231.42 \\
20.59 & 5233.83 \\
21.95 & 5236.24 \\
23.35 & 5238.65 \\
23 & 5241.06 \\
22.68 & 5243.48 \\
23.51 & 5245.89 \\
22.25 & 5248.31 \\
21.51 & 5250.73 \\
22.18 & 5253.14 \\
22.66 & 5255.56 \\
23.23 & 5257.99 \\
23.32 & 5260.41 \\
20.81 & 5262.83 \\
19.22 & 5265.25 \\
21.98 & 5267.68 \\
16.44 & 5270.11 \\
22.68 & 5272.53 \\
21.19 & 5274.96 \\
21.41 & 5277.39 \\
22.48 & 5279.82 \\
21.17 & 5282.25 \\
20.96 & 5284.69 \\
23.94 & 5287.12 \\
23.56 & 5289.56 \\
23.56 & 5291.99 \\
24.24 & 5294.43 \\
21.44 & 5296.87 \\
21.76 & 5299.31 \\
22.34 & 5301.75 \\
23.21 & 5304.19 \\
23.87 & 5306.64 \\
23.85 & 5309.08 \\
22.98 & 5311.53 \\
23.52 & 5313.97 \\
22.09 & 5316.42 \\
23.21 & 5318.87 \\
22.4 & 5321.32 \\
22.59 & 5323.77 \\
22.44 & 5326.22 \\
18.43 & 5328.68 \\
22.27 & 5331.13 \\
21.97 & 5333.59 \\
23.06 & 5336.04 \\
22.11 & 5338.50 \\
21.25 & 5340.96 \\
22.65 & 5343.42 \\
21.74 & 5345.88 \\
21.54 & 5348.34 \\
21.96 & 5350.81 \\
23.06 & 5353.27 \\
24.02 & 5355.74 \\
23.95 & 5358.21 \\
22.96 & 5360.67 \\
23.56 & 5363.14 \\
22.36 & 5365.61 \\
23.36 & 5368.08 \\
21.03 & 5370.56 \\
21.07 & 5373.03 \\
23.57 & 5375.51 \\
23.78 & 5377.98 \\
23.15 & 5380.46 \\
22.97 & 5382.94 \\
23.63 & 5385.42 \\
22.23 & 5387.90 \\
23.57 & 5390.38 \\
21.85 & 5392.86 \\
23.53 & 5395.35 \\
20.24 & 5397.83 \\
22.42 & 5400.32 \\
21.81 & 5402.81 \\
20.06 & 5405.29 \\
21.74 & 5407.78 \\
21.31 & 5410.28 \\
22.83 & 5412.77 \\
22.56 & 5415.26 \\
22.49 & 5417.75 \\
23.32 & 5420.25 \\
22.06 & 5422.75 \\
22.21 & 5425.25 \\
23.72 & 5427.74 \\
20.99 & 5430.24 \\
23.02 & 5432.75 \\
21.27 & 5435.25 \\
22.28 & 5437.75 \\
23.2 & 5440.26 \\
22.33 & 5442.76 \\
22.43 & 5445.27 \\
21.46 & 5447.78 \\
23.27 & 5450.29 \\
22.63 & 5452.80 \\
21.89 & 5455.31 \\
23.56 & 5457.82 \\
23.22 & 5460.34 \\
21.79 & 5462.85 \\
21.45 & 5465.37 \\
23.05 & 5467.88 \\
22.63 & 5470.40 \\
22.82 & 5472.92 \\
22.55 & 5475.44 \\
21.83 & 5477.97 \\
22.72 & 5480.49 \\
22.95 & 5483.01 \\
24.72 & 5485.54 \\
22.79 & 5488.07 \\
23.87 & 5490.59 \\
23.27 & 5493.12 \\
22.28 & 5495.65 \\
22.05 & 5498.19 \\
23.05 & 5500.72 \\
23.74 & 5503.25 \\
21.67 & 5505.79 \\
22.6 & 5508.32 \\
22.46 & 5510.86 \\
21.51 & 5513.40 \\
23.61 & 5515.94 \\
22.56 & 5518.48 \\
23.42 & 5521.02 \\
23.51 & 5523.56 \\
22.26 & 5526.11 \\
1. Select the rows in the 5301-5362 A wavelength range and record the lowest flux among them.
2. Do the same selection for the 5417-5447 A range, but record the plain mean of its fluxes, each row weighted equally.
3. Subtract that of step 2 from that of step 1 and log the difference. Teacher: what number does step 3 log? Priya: -4.0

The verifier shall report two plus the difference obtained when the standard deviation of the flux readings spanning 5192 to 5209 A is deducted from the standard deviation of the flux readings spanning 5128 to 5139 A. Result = 1.9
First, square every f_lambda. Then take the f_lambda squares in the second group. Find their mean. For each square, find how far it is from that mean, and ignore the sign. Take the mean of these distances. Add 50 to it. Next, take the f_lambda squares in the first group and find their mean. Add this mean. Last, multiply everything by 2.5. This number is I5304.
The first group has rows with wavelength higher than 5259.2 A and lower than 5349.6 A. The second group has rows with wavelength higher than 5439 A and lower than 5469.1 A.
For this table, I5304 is 1423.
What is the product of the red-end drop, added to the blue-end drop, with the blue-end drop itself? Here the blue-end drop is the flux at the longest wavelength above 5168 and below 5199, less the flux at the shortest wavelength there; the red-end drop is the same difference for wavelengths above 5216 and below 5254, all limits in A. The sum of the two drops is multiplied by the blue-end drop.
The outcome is 29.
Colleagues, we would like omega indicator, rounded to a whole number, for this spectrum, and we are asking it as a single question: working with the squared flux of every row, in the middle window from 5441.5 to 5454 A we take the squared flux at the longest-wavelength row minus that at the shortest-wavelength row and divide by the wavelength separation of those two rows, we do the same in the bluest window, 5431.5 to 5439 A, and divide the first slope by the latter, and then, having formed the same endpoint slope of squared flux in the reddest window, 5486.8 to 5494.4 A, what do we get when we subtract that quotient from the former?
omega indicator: 5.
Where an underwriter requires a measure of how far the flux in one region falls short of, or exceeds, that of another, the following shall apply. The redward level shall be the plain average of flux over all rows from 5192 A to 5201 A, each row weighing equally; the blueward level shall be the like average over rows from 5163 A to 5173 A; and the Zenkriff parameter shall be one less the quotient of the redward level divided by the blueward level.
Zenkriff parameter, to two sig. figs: -0.20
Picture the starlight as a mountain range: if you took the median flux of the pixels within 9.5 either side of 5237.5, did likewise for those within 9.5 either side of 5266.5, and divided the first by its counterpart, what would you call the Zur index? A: 1.03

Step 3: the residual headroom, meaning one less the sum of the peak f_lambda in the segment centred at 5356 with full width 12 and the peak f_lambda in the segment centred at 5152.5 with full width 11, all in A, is -44.9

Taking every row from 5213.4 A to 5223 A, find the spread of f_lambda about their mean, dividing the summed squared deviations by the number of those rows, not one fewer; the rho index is 0.74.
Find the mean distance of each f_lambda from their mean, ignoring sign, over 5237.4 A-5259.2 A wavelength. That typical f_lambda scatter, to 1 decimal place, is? 0.5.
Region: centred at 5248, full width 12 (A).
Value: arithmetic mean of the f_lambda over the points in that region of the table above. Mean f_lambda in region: 22.4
